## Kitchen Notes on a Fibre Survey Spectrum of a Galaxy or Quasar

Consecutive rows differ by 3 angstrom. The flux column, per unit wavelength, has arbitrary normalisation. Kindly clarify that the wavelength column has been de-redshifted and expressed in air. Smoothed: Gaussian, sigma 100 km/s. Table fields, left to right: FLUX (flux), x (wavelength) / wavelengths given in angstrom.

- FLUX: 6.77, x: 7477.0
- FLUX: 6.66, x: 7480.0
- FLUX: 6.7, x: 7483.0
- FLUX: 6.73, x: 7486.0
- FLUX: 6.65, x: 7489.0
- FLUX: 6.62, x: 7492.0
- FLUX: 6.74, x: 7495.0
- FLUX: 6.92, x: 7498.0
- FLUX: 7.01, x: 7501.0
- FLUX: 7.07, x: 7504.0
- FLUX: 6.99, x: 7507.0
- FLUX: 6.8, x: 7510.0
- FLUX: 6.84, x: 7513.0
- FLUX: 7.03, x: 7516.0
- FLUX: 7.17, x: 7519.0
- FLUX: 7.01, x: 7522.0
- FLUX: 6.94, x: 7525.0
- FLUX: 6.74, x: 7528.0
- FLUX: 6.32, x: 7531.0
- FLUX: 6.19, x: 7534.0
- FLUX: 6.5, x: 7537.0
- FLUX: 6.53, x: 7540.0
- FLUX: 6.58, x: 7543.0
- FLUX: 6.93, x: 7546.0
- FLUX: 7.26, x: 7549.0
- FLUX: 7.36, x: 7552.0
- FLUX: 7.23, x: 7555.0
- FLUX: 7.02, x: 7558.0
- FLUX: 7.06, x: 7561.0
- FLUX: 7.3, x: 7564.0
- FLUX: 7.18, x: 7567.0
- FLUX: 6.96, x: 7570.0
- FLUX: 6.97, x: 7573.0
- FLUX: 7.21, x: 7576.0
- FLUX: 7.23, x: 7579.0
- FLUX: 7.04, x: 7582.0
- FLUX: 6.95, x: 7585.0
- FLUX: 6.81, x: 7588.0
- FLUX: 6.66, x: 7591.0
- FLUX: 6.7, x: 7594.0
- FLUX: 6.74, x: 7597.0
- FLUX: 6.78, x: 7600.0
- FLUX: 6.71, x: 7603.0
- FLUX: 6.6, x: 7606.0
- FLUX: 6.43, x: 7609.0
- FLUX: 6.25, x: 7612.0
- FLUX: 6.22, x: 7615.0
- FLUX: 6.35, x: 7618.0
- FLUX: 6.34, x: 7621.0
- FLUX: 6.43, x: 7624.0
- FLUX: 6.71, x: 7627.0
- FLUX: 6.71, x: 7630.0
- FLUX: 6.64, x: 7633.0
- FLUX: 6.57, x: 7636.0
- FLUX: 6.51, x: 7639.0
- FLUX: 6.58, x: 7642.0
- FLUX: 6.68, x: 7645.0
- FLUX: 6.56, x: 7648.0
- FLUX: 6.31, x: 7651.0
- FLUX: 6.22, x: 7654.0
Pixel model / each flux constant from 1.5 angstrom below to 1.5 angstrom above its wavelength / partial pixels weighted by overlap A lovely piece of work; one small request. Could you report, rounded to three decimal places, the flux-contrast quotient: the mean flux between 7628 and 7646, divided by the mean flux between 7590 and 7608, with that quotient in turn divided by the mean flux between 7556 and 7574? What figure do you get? 0.139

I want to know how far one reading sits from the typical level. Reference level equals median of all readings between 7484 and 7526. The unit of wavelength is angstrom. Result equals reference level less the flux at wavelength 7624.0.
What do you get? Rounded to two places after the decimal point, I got 0.50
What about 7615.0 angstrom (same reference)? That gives 0.71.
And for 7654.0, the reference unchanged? 0.71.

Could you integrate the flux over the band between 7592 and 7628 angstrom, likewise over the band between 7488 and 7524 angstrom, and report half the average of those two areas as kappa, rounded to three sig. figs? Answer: 121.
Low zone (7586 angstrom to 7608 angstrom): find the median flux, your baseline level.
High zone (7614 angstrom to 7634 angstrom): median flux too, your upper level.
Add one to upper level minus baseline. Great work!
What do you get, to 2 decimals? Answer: 0.72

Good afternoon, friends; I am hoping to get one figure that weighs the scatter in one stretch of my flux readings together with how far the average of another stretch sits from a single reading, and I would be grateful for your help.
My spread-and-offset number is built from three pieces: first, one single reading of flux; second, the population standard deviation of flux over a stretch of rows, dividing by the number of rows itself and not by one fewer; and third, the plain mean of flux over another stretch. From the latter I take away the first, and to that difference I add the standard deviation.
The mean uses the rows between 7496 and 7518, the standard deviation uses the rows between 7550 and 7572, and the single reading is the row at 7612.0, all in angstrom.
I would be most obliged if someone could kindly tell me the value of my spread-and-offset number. 0.84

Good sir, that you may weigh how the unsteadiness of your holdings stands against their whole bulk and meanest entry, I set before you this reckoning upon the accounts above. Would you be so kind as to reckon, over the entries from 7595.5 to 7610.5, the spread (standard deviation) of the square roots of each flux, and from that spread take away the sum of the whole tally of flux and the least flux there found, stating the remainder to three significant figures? -39.7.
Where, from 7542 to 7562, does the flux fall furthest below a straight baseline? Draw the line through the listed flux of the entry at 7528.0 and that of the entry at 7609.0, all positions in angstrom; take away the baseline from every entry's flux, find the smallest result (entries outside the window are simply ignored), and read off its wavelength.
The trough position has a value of 7543.0 angstrom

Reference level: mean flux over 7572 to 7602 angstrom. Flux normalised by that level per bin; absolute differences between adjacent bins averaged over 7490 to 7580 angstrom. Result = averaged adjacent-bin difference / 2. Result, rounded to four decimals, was 0.0112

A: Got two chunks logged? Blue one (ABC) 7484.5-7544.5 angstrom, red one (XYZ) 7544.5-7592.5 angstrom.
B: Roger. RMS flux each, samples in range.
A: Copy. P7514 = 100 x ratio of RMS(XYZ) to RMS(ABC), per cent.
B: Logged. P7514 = 104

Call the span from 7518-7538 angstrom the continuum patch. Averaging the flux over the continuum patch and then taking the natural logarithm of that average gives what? 1.90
